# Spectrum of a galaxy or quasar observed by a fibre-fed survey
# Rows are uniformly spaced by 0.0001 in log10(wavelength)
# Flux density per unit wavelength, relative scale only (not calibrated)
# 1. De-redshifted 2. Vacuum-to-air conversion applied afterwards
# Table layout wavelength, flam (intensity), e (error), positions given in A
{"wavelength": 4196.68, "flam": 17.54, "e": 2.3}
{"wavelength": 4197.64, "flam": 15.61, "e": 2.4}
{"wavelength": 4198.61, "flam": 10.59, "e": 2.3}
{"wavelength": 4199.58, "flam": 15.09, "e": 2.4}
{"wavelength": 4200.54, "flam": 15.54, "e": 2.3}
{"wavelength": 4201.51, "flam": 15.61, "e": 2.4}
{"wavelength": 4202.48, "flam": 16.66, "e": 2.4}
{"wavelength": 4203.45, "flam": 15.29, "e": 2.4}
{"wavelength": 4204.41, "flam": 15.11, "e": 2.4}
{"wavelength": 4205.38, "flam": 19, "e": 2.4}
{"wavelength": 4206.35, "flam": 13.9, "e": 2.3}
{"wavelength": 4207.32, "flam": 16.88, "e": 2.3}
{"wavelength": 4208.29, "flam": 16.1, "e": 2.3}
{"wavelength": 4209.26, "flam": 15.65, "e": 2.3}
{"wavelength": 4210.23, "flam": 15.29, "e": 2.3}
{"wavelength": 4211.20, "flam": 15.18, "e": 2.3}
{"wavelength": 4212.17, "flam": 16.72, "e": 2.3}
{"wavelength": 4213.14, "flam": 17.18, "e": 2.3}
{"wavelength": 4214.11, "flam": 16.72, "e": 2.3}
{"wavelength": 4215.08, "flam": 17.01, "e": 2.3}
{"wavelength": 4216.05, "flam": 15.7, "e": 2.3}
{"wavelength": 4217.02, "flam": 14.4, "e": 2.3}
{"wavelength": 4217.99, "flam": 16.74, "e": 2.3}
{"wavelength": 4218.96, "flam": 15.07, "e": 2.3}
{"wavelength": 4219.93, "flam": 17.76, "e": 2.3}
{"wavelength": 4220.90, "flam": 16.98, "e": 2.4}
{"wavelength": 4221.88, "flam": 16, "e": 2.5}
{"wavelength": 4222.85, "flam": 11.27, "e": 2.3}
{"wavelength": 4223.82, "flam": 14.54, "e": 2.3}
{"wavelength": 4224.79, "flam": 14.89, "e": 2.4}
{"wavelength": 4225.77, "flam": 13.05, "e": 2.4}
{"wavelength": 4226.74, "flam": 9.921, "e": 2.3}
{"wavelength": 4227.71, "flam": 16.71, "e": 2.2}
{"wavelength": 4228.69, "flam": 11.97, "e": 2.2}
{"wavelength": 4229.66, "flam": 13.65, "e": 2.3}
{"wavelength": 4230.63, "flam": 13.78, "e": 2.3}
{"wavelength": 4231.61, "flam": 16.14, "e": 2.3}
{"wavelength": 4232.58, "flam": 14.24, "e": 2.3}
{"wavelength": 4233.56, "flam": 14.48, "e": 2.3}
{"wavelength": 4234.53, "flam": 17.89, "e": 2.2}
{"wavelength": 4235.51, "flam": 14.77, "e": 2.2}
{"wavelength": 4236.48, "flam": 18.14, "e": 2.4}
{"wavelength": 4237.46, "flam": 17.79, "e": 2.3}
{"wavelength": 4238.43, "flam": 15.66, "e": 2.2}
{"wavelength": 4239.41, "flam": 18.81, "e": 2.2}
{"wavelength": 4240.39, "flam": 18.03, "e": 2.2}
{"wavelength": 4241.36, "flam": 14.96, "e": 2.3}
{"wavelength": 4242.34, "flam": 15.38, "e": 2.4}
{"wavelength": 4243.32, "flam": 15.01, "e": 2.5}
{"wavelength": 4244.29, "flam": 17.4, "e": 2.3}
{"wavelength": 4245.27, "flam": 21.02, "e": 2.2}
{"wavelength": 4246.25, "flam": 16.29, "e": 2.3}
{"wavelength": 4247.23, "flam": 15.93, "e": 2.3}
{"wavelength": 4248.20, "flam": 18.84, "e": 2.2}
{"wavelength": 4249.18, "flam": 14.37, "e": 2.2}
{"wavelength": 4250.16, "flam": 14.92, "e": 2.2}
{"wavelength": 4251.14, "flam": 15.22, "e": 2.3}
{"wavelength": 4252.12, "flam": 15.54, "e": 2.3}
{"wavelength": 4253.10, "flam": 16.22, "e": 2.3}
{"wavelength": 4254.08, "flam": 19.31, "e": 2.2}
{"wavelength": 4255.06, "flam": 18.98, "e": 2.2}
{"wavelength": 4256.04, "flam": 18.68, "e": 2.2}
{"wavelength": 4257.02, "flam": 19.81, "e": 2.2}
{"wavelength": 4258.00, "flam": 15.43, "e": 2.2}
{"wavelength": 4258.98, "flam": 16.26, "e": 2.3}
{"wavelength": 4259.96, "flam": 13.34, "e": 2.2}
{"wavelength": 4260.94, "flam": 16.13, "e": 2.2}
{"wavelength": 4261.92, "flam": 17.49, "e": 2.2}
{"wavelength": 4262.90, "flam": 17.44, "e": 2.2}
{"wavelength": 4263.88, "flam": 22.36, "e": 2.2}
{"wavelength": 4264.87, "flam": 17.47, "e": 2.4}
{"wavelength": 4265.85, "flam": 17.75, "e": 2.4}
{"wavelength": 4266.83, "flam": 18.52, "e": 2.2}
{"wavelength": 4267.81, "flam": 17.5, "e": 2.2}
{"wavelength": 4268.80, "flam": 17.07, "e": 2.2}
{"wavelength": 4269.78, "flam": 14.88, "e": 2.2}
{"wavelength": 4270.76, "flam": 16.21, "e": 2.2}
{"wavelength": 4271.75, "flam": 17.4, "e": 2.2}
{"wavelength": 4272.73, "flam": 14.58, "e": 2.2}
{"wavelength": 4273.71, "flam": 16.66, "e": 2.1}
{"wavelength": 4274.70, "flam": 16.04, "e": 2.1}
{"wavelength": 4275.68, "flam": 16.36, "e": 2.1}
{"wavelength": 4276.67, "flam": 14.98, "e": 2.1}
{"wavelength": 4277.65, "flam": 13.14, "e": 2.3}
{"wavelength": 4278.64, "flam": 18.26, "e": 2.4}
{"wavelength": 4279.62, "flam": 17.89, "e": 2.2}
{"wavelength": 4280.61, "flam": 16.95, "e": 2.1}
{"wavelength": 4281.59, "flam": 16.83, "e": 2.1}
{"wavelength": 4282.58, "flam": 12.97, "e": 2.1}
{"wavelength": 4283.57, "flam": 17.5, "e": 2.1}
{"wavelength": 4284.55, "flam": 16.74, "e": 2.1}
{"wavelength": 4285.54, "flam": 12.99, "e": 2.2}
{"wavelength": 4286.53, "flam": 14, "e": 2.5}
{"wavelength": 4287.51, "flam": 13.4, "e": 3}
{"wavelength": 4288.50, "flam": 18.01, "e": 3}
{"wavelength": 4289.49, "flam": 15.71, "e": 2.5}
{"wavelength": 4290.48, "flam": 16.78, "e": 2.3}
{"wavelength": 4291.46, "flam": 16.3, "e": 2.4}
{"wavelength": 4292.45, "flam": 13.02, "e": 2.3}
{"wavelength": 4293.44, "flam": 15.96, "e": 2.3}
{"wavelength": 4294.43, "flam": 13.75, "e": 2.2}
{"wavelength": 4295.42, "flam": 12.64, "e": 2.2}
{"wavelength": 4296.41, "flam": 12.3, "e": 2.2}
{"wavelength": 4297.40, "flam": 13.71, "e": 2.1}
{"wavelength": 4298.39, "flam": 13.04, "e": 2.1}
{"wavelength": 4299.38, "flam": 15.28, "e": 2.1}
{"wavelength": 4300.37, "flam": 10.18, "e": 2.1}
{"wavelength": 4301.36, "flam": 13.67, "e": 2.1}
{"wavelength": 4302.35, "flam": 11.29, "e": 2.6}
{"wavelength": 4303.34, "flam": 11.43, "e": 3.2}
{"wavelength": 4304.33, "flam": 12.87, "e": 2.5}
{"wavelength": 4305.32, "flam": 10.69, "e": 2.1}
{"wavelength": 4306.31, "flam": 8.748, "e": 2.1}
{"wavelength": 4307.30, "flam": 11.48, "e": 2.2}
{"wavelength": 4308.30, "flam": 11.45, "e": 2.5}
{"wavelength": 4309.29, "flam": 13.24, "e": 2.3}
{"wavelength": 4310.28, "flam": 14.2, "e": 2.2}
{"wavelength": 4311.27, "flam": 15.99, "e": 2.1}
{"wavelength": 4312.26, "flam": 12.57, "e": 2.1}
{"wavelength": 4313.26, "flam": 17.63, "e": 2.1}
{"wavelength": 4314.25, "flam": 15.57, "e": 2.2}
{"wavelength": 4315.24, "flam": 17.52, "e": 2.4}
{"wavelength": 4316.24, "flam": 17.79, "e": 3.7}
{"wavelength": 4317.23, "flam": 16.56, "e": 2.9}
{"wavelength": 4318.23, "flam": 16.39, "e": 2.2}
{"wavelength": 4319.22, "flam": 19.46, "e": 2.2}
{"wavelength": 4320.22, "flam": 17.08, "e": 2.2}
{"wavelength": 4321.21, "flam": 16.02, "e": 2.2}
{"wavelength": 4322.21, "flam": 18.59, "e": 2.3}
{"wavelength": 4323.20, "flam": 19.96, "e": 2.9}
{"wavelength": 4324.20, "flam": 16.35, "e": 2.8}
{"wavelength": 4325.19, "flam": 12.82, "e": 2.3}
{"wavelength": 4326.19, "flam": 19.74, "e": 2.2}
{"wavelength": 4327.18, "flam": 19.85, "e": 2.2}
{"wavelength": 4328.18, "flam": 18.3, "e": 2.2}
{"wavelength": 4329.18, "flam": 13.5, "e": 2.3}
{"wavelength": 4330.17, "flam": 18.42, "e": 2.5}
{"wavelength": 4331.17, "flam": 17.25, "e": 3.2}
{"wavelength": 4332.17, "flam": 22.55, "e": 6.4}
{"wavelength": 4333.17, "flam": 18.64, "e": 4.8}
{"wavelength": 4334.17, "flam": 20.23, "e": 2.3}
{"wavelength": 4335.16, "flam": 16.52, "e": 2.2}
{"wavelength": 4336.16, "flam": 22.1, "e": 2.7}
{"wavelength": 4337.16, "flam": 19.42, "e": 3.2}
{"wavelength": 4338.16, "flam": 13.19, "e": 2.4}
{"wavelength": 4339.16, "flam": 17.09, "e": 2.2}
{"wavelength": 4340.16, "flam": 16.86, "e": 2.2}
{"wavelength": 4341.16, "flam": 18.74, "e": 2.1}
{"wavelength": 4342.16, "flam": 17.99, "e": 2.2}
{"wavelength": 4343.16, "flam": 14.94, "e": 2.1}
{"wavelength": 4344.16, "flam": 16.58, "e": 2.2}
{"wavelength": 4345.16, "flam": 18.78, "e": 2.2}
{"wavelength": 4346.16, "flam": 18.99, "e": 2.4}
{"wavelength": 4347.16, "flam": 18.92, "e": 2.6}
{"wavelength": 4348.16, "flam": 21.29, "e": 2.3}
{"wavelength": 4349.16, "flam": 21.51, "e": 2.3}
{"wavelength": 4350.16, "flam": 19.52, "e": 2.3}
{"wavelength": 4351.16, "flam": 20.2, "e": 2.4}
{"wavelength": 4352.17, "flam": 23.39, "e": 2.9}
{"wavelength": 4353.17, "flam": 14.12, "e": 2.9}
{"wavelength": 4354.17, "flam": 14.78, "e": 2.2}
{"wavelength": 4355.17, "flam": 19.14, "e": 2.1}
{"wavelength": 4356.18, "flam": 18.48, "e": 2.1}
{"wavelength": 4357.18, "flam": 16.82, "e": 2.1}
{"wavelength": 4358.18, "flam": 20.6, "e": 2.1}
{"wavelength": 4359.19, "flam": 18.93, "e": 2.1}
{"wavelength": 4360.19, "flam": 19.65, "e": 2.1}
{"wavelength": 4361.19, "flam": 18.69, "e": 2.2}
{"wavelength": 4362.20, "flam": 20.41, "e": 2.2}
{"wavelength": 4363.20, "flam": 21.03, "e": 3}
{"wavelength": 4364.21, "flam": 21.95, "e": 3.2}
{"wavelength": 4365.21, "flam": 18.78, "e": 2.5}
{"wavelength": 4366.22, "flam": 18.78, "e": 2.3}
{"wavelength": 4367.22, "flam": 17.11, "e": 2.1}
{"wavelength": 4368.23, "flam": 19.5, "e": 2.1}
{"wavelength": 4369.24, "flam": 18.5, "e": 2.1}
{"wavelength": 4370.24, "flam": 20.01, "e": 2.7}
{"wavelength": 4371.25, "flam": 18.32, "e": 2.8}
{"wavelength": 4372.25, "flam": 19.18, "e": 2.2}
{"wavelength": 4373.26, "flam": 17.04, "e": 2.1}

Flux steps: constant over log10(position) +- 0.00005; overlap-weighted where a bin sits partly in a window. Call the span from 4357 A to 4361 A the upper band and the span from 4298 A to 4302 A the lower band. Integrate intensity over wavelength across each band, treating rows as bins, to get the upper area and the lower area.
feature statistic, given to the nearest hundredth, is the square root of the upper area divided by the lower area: 1.22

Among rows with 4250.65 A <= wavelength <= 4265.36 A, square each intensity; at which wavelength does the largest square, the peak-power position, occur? 4263.88 A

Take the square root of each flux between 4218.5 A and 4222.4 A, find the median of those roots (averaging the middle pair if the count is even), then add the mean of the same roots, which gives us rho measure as 8.11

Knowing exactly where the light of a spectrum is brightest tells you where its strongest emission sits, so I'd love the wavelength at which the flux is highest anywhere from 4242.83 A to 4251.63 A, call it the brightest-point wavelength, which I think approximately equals 4245.27 A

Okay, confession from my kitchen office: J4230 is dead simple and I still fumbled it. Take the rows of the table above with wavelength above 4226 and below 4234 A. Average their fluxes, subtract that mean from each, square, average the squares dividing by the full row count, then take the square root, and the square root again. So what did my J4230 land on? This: 1.43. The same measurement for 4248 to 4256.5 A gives 1.38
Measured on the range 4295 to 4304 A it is 1.20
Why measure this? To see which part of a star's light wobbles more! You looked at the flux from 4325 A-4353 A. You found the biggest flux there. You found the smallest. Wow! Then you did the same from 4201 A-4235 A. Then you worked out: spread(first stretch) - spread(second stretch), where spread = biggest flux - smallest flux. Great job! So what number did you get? 1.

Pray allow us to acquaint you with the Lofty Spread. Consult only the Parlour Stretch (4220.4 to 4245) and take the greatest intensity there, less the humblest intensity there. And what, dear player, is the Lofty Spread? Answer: 8.9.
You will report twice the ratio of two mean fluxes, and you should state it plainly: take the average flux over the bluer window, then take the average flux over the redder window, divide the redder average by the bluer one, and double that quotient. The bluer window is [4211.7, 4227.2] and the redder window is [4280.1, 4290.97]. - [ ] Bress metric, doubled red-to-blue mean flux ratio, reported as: 2.0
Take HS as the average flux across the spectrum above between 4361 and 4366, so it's 20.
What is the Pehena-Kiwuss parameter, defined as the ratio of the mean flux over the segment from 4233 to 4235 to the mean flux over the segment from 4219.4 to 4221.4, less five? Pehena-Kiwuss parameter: -4.1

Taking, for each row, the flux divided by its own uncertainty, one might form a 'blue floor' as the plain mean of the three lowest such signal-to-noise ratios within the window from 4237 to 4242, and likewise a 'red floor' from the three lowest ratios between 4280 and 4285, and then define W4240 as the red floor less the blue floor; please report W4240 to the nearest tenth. 0.3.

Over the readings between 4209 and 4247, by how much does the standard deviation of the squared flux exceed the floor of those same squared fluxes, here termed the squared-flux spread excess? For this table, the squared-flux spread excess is -34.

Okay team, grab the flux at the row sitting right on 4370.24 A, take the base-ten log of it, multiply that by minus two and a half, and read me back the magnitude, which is -3.25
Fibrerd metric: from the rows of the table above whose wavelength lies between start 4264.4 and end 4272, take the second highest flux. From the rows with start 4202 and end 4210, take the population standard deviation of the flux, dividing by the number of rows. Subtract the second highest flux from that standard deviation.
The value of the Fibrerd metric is -16.3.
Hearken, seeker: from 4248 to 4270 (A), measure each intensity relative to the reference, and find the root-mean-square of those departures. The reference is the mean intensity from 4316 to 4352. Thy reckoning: 2.3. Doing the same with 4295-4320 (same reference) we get 5.1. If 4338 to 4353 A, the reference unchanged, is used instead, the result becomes 2.5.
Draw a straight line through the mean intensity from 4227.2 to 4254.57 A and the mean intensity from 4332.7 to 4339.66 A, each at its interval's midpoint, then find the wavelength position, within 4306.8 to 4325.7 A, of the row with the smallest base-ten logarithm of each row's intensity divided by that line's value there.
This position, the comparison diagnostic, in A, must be 4308.30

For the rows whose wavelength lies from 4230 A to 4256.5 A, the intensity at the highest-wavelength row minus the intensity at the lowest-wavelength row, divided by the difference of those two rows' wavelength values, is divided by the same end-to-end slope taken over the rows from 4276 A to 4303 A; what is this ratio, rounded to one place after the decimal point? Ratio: -1.3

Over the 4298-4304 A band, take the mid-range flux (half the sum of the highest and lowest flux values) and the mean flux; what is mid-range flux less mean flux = 0.2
